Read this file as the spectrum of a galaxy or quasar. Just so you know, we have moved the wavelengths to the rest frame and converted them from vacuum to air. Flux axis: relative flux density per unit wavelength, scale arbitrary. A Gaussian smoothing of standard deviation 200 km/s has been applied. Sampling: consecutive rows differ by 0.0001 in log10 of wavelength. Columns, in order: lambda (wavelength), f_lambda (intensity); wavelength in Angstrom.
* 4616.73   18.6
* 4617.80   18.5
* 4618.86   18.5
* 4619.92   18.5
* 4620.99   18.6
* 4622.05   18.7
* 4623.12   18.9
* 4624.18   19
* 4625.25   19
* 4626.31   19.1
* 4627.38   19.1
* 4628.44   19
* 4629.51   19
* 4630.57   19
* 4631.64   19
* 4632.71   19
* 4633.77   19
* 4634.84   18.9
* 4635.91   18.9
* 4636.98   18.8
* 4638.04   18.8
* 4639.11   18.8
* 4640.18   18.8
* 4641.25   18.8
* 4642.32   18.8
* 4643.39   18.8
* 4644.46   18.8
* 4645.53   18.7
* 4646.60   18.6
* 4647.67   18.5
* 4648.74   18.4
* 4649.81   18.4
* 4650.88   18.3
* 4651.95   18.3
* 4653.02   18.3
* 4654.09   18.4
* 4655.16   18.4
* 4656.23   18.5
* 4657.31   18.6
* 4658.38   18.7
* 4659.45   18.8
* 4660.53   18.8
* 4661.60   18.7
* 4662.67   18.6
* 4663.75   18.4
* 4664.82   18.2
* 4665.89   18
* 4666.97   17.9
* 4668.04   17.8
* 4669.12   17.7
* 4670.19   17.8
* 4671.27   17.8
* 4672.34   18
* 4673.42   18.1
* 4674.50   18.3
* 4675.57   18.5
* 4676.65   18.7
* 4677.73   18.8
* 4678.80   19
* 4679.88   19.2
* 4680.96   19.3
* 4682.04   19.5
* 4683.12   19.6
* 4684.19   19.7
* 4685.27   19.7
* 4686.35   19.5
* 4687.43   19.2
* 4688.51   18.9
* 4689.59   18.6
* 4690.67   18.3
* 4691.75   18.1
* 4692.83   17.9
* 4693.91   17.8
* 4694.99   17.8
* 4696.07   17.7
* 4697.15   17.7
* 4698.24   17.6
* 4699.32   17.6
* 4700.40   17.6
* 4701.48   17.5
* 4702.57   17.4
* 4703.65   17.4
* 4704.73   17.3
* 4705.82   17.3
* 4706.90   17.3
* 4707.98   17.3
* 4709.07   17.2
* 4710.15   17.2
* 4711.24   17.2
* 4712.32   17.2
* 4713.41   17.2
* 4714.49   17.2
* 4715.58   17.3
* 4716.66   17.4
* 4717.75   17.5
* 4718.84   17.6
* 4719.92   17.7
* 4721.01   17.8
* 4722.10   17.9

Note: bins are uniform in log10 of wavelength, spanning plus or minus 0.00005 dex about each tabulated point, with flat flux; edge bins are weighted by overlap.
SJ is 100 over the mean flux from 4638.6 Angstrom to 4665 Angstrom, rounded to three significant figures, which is 5.38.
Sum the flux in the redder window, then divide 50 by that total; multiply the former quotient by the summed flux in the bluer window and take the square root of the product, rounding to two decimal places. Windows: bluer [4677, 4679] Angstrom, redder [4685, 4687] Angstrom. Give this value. 6.94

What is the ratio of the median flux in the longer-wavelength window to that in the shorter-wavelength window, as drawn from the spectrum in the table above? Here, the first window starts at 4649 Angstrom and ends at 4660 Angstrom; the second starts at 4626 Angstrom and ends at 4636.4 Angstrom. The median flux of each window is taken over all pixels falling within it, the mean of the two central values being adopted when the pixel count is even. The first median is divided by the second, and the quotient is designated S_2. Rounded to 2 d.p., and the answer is 0.97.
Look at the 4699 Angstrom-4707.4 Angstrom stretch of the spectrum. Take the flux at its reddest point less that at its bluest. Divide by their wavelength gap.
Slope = -0.04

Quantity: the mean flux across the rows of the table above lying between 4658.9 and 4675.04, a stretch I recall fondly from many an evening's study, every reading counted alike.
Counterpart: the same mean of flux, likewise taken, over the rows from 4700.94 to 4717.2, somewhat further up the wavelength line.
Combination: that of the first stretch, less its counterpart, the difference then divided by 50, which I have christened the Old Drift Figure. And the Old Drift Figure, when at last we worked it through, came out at 0.018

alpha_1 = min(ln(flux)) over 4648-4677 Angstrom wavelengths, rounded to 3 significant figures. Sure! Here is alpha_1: 2.87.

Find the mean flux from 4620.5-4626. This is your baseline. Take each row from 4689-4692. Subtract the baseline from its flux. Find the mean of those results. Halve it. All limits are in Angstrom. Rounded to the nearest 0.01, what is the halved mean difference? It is -0.25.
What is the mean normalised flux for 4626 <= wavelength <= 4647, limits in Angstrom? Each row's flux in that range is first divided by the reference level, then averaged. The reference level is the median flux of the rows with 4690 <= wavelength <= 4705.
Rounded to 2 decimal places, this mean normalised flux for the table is 1.07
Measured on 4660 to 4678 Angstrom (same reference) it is 1.03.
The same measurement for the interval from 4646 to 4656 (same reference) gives 1.04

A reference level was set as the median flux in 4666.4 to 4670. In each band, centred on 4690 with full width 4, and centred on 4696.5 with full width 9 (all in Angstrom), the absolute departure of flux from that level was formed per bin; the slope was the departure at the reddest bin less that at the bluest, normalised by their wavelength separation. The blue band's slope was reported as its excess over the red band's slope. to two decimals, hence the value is -0.26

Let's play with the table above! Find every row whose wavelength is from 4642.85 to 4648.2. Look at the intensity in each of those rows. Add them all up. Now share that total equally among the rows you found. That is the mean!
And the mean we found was 18.7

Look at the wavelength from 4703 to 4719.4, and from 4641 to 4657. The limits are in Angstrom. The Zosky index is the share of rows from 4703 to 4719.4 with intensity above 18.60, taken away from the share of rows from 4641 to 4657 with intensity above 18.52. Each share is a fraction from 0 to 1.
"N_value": 0.4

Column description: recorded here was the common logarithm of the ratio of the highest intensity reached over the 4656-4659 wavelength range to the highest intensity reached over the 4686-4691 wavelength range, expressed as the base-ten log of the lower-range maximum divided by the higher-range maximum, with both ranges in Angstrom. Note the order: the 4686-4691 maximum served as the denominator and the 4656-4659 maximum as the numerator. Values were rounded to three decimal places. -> -0.018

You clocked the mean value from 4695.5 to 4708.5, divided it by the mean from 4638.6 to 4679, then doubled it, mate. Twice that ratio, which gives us 1.90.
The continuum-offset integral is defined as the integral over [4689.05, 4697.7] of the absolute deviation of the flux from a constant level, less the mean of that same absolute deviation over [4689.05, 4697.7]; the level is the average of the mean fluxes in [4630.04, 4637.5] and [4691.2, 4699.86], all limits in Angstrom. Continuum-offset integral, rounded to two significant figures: 3.3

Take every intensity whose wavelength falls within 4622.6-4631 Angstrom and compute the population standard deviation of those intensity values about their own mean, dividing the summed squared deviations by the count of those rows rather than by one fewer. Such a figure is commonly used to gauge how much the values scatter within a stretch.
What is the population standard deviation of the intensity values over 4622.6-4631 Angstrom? 0.060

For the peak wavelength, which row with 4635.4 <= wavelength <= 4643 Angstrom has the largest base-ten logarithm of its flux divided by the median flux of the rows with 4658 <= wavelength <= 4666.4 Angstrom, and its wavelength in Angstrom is 4635.91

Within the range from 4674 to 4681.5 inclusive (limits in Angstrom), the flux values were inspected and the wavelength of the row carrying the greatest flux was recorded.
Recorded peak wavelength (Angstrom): 4680.96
